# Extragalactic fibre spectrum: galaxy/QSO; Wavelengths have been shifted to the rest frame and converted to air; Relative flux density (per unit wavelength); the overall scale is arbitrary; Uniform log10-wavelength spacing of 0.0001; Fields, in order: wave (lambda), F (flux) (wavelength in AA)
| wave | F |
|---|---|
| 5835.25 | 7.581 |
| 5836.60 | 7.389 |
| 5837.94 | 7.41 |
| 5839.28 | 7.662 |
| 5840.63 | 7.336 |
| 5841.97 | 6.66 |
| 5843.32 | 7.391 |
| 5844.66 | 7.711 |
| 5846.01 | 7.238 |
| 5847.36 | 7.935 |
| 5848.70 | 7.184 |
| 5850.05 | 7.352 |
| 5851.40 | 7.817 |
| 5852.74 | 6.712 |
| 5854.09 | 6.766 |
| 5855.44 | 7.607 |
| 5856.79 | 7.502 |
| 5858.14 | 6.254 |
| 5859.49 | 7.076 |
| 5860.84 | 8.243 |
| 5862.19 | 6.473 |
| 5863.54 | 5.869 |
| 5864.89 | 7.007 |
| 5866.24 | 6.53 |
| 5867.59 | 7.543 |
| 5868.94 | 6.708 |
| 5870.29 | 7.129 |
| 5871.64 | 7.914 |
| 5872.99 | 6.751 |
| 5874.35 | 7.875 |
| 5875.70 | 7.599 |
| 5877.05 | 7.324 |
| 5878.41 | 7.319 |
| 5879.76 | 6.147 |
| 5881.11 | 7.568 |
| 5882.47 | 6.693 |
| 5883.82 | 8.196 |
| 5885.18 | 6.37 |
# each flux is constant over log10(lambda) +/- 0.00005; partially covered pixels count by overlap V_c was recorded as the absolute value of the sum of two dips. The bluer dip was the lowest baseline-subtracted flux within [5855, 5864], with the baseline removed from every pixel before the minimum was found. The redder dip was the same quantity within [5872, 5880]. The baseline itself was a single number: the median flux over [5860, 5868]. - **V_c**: 1.5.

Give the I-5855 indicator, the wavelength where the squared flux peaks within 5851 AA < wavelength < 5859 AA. 5851.40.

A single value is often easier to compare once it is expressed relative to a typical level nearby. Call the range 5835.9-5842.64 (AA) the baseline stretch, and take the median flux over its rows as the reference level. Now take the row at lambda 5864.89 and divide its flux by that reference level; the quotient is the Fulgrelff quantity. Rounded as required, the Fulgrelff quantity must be 0.95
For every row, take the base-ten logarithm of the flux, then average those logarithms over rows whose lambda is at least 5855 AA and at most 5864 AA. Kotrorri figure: 0.843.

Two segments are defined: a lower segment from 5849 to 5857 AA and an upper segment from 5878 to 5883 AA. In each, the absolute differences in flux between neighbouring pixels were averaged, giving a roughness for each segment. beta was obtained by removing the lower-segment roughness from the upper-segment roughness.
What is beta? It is 0.6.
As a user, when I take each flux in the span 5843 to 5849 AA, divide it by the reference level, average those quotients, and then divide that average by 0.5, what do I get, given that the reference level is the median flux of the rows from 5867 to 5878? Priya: 2.02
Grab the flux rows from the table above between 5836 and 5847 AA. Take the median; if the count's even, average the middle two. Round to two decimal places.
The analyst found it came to 7.39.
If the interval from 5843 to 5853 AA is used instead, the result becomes 7.37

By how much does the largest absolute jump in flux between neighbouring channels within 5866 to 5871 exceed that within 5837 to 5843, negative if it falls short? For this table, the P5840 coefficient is 0.34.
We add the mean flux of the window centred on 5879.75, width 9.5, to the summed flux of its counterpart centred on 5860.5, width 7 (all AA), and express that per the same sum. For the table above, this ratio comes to 1.21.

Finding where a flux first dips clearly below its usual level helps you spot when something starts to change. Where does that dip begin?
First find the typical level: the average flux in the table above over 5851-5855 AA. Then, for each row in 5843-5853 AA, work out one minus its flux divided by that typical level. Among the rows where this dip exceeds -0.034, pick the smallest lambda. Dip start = 5846.01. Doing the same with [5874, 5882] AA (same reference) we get 5877.05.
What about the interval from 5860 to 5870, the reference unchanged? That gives 5862.19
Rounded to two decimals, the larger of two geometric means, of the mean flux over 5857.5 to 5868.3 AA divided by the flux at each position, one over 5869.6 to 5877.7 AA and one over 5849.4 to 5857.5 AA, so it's 0.94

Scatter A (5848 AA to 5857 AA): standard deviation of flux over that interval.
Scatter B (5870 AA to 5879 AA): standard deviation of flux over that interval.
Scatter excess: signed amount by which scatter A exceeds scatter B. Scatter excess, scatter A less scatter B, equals 0.00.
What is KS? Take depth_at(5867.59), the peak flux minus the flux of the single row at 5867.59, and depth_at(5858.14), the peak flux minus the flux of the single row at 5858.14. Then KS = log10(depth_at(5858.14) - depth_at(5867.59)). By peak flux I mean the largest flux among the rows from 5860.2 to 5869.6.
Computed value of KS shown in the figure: 0.1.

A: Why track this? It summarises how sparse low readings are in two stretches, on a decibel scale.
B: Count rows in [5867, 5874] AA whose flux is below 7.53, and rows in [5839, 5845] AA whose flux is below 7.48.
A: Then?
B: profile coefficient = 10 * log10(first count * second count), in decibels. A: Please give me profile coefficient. 9.5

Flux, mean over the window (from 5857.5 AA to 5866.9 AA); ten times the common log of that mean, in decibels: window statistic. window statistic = 8.31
